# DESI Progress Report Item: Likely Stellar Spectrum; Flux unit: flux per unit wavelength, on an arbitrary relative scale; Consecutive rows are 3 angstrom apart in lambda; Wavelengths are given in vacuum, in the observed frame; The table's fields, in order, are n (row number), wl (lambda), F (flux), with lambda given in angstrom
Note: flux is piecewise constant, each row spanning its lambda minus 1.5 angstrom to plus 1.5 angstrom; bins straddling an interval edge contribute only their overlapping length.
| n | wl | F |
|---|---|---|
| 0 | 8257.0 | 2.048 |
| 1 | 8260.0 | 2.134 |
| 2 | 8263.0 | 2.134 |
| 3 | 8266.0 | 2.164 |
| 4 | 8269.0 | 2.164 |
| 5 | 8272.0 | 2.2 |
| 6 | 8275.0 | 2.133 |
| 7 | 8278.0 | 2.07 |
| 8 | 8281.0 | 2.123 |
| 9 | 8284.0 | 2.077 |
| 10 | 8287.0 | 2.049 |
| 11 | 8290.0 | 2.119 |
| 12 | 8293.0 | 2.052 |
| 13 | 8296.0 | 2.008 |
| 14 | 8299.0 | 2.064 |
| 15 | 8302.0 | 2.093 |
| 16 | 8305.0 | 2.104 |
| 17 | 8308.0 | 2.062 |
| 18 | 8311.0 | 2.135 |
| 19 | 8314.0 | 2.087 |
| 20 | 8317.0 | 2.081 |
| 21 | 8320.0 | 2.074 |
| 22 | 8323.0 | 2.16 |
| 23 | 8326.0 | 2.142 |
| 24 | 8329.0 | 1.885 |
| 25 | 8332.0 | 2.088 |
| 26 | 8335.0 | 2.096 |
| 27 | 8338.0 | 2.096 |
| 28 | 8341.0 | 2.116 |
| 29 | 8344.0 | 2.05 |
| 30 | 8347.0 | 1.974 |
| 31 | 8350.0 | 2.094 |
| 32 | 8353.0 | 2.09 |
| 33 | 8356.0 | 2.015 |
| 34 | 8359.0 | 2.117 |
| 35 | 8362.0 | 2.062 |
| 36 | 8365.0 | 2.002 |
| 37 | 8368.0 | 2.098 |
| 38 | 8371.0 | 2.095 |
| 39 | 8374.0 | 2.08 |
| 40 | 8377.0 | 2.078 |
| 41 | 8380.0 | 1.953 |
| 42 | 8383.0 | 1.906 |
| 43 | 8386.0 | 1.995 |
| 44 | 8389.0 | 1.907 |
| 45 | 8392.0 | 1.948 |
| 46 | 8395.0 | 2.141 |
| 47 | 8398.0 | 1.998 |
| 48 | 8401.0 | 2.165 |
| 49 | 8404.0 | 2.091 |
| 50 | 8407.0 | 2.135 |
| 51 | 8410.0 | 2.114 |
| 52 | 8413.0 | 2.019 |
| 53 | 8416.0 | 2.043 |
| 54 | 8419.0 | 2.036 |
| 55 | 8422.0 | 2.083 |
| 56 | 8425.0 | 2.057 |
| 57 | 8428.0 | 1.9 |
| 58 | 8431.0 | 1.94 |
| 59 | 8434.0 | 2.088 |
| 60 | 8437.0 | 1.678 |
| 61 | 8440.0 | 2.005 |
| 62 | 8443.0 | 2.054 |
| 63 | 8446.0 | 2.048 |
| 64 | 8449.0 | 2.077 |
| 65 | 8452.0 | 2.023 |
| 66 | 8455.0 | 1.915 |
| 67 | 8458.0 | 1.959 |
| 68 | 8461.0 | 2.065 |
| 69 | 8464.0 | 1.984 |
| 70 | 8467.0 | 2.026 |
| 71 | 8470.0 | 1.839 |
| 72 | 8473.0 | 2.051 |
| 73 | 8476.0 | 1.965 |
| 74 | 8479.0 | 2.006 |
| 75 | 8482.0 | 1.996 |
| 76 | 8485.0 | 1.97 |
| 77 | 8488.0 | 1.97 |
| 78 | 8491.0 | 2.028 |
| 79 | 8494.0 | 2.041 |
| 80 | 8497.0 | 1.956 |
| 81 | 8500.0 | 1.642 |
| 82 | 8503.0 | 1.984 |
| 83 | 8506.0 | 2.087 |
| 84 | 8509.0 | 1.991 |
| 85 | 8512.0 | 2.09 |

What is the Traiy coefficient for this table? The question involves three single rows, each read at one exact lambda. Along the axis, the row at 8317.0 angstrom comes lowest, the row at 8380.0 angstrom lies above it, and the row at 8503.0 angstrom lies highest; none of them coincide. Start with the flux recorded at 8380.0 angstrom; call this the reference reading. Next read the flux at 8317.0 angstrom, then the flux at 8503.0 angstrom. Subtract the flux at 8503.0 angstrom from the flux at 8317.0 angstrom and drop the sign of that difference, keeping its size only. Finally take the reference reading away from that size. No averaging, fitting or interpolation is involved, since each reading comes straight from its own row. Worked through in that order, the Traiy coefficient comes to -1.86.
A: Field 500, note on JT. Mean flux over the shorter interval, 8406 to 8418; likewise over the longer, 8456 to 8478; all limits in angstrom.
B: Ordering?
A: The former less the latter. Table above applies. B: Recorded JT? 0.09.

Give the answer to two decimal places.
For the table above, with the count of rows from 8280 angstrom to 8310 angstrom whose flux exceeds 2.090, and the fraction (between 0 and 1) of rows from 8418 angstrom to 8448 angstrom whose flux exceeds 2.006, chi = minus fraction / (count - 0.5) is -0.17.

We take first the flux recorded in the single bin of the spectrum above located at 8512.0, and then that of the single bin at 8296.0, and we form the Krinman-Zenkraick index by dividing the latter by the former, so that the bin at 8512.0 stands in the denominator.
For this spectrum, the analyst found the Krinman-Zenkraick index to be 0.96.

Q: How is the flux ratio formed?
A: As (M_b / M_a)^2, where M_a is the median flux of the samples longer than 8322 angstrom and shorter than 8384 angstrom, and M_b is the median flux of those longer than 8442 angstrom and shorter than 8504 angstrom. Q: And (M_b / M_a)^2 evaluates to 0.91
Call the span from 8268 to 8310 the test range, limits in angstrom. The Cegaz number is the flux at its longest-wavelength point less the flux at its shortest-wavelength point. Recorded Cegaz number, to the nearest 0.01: -0.10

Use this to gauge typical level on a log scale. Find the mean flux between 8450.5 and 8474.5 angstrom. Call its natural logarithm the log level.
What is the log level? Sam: 0.684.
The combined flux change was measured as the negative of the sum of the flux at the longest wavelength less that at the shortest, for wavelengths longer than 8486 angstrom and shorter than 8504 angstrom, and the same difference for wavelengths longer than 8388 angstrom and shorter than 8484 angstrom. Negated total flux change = -0.10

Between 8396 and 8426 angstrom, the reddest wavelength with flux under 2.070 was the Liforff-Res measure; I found 8425.0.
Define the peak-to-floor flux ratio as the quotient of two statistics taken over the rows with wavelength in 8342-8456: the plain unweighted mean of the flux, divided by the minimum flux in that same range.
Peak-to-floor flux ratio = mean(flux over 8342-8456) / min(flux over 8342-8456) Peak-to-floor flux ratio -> 1.21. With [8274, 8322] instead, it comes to 1.04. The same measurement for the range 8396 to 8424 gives 1.04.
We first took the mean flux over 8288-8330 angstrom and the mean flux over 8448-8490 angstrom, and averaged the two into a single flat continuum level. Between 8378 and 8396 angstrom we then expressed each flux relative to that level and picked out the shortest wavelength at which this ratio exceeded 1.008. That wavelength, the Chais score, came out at 8395.0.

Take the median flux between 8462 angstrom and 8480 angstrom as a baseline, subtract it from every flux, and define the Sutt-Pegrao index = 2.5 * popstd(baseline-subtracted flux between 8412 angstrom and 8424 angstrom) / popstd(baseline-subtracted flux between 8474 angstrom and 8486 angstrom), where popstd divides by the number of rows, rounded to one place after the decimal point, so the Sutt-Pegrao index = 3.4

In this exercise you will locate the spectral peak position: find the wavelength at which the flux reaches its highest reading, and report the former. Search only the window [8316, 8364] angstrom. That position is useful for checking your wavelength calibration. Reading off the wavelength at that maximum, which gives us 8323.0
